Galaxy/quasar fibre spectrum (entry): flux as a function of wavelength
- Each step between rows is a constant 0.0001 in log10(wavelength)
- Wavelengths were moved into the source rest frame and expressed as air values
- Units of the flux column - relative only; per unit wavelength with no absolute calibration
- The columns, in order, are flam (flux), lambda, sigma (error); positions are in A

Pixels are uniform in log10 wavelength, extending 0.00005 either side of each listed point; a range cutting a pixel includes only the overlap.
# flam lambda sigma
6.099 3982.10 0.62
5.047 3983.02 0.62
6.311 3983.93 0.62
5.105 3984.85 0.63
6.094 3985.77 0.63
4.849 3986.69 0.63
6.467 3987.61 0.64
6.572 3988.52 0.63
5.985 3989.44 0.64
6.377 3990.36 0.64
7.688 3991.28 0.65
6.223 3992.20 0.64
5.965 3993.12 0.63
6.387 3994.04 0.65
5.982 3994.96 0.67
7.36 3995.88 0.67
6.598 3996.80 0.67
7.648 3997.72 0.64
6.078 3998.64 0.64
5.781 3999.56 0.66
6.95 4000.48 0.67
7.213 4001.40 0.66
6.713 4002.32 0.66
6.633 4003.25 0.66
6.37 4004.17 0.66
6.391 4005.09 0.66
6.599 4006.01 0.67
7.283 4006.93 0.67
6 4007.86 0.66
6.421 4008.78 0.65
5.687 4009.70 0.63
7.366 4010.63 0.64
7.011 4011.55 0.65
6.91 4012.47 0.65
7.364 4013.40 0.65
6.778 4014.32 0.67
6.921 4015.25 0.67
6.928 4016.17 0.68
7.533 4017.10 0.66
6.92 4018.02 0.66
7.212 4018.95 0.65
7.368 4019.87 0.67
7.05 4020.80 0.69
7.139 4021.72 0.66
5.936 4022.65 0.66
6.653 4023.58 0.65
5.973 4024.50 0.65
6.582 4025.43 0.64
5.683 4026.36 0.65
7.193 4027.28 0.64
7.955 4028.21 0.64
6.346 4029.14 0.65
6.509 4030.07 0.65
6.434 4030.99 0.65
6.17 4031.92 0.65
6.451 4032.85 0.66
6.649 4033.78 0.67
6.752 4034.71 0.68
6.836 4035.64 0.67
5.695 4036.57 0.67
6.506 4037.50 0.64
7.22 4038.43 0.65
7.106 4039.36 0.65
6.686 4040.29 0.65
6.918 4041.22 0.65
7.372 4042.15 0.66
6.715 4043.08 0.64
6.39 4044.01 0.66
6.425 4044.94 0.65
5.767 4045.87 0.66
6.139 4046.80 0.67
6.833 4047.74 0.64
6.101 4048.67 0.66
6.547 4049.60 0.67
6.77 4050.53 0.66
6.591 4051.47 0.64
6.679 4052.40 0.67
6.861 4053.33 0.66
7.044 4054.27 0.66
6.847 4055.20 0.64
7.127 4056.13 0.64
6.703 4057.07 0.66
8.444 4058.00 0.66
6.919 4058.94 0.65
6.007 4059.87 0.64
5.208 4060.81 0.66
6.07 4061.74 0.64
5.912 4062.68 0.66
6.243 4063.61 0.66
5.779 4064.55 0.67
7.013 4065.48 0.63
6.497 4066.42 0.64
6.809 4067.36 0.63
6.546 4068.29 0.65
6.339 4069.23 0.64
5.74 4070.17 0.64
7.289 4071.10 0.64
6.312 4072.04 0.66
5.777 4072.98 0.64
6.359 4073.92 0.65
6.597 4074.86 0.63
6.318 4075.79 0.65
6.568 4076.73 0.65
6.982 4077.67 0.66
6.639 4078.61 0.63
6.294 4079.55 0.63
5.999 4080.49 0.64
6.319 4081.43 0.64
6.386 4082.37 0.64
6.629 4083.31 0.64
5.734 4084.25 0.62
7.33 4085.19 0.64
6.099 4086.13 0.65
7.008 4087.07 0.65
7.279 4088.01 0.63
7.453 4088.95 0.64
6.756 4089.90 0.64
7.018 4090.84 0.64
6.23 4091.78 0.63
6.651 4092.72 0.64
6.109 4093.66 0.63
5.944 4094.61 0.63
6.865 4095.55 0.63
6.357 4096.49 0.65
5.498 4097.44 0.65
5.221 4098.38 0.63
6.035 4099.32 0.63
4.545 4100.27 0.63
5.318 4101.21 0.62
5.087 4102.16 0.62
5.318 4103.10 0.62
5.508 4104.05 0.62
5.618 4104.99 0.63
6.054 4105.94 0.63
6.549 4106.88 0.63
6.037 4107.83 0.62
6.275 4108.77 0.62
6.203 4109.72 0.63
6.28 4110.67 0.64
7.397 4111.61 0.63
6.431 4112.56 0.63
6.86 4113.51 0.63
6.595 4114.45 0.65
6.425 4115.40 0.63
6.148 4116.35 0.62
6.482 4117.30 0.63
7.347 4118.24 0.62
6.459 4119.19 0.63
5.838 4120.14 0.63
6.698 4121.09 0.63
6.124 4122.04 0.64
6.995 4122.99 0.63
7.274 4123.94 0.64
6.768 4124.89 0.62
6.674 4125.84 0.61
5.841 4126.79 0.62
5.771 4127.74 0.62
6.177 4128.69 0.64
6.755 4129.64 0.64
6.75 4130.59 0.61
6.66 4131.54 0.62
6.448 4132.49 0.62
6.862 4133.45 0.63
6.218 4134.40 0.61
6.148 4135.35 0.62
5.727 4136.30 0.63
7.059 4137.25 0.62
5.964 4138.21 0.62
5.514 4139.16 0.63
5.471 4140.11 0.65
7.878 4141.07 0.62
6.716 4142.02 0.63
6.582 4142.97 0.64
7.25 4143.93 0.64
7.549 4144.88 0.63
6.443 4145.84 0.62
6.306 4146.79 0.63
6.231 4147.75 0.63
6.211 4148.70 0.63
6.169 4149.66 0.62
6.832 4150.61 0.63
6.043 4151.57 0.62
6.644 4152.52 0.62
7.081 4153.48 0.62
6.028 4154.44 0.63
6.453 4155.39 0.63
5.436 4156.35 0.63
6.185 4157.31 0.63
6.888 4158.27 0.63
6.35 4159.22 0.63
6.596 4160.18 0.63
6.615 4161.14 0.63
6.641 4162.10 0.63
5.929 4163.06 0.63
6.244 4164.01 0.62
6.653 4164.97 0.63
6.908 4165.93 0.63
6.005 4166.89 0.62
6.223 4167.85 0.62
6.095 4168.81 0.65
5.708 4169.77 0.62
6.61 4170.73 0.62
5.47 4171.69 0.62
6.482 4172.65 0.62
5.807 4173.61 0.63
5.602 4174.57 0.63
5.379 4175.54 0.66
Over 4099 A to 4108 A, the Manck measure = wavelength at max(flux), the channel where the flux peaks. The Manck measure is 4106.88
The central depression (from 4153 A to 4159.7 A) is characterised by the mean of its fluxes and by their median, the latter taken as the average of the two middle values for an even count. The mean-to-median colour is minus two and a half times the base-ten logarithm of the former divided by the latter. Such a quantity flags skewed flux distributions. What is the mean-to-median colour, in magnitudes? 0.00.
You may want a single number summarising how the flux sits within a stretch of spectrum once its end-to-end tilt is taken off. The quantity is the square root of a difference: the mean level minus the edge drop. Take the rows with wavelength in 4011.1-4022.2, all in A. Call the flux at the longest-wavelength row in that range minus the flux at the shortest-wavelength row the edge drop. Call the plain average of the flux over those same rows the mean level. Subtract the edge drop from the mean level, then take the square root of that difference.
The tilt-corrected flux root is 2.64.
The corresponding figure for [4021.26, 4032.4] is 2.74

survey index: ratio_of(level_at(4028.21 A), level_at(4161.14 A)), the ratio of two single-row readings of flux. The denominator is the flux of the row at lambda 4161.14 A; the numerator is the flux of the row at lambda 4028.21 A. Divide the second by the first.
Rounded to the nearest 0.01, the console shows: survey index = 1.20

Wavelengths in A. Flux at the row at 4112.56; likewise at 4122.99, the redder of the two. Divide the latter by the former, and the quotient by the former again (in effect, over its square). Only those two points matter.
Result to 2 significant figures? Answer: 0.17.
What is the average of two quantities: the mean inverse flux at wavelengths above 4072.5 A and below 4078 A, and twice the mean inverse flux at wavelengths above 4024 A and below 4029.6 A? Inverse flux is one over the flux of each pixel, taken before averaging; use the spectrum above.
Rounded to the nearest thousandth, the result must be 0.231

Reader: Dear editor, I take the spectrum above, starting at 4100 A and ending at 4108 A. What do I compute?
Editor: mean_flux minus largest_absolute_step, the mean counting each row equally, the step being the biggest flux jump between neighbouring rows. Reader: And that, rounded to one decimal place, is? 4.8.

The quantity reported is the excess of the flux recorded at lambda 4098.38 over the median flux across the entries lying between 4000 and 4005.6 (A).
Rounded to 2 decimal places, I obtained -1.45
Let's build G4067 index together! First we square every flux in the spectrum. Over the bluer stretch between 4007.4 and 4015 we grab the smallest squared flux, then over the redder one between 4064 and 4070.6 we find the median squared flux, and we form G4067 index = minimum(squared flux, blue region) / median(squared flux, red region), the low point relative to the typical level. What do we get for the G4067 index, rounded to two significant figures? 0.77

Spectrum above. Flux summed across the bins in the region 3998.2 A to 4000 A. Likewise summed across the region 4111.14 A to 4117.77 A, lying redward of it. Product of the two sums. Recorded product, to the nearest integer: 550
